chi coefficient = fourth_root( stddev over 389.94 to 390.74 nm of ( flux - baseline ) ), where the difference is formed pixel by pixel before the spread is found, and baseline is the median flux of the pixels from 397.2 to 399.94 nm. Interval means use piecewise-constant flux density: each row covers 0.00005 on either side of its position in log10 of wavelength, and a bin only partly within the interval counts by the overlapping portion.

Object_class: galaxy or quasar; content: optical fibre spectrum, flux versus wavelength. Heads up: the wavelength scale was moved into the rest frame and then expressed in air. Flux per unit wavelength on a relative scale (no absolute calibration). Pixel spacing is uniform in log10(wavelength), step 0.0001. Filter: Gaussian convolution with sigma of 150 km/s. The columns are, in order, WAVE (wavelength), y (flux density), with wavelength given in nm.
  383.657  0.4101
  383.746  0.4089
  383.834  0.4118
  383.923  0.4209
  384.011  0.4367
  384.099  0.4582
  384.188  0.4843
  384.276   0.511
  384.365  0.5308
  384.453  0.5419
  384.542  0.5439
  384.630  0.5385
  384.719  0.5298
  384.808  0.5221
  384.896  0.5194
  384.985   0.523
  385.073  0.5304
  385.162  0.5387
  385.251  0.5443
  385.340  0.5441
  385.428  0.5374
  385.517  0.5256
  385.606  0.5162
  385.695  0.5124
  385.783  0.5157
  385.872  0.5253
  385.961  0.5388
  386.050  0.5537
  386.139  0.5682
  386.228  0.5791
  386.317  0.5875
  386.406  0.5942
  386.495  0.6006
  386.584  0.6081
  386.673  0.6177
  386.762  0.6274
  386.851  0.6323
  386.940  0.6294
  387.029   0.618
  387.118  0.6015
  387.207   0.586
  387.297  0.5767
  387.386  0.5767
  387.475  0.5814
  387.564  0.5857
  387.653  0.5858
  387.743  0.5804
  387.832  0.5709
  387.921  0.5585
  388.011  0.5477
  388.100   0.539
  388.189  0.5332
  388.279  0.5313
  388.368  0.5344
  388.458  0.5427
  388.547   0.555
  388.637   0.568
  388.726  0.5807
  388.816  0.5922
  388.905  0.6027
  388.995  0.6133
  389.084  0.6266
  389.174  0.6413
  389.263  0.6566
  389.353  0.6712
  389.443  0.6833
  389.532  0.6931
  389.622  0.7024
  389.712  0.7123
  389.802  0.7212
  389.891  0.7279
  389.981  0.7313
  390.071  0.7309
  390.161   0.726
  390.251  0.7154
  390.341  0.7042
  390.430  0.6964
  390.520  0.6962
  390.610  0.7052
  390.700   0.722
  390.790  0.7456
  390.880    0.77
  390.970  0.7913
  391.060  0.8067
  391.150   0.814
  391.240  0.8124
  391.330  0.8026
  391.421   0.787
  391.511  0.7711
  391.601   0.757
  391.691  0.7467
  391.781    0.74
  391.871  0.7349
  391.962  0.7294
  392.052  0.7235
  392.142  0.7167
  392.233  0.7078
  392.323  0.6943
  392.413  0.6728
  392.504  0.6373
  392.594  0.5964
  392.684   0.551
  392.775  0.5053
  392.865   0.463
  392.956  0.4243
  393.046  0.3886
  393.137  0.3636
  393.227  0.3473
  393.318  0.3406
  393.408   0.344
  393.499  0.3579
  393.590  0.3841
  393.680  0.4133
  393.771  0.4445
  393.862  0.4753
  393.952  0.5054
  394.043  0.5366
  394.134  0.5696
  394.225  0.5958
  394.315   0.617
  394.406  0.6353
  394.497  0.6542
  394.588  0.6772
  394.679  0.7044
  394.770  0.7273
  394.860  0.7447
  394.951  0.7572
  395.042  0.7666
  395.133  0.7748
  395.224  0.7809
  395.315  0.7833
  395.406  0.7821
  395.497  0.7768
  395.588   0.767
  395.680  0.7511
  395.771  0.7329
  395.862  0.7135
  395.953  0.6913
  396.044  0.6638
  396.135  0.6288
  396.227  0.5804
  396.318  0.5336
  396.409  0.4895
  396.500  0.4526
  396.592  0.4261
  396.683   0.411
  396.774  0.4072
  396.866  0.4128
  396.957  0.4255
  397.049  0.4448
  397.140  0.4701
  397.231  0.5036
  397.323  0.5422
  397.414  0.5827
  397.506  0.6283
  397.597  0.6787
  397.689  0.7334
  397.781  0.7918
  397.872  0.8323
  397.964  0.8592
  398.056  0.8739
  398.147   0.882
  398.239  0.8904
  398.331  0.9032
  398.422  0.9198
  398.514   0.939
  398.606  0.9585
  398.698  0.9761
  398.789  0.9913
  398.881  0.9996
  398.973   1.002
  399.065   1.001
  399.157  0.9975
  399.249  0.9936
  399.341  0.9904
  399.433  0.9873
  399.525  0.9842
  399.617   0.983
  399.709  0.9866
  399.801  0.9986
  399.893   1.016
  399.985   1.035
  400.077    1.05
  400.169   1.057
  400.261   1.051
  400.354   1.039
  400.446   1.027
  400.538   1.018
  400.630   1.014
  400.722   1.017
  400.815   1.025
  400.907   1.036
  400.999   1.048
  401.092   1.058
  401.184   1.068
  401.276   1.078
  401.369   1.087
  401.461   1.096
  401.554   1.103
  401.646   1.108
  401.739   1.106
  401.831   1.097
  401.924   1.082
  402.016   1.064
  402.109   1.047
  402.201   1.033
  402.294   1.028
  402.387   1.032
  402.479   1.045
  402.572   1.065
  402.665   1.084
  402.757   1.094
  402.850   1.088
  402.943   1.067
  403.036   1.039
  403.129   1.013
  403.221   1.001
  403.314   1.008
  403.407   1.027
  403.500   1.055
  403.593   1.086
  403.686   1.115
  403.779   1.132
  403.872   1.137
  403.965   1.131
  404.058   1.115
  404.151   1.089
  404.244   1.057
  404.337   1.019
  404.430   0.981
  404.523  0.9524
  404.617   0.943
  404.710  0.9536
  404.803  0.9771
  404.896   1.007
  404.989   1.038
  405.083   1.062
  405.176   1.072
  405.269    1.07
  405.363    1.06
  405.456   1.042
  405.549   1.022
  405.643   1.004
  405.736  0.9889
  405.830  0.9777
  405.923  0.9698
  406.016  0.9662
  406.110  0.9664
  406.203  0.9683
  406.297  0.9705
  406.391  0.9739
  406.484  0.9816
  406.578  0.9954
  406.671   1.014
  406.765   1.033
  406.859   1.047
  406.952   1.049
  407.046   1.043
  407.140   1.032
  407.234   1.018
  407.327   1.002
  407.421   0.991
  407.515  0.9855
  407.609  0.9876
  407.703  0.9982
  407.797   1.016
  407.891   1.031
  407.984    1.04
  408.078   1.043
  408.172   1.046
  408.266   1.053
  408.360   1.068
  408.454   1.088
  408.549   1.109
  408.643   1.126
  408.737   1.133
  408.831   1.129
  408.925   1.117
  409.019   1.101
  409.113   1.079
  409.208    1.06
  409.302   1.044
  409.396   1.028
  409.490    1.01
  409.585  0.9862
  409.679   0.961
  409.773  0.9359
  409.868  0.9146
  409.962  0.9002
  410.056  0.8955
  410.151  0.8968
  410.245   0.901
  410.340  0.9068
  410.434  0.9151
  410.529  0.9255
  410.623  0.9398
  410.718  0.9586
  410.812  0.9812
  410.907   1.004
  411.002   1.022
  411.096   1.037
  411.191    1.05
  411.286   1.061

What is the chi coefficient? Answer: 0.34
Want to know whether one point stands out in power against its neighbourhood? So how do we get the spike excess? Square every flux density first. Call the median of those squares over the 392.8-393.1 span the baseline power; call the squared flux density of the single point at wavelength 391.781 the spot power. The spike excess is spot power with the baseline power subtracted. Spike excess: 0.37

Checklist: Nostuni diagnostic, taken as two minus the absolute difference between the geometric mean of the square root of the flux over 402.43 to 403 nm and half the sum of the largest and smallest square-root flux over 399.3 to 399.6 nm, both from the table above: 1.96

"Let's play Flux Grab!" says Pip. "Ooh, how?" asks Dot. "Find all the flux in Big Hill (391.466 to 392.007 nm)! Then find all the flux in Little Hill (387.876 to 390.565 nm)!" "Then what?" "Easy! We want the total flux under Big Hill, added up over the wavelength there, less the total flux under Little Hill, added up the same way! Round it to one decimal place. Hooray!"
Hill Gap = -1.3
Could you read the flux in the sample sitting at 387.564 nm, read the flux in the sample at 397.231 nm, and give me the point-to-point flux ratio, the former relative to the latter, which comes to 1.2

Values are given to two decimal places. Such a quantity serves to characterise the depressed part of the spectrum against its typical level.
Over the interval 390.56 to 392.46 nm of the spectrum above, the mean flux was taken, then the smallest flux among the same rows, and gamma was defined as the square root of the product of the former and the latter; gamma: 0.71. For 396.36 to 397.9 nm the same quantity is 0.47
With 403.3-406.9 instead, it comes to 0.98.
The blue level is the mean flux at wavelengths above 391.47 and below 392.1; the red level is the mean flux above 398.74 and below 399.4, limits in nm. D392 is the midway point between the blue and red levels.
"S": 0.87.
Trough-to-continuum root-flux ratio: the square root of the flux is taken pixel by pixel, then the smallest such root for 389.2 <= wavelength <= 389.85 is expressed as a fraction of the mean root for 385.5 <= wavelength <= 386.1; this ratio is 1.12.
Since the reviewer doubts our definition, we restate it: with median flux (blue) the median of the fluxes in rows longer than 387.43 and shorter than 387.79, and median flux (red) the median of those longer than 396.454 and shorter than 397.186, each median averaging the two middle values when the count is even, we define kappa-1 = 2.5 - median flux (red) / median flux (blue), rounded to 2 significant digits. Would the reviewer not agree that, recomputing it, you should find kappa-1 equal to 1.8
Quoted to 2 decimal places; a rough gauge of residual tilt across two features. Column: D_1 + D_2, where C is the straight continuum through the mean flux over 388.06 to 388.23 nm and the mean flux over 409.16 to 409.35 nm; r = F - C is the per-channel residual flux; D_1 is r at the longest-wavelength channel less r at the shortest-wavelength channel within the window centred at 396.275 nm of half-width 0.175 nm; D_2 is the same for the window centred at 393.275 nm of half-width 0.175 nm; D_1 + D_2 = -0.17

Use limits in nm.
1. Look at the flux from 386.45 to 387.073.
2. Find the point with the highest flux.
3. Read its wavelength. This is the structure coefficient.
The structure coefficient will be 386.851 nm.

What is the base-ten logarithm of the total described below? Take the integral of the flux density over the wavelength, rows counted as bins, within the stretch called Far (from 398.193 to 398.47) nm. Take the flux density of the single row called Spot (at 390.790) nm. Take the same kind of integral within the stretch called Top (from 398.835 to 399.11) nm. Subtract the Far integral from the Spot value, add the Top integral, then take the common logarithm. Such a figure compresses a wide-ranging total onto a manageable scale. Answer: -0.11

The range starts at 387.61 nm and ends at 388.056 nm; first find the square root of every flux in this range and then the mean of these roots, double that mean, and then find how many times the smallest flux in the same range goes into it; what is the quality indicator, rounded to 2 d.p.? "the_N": 2.75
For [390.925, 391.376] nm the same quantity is 2.27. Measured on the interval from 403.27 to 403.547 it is 2.01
